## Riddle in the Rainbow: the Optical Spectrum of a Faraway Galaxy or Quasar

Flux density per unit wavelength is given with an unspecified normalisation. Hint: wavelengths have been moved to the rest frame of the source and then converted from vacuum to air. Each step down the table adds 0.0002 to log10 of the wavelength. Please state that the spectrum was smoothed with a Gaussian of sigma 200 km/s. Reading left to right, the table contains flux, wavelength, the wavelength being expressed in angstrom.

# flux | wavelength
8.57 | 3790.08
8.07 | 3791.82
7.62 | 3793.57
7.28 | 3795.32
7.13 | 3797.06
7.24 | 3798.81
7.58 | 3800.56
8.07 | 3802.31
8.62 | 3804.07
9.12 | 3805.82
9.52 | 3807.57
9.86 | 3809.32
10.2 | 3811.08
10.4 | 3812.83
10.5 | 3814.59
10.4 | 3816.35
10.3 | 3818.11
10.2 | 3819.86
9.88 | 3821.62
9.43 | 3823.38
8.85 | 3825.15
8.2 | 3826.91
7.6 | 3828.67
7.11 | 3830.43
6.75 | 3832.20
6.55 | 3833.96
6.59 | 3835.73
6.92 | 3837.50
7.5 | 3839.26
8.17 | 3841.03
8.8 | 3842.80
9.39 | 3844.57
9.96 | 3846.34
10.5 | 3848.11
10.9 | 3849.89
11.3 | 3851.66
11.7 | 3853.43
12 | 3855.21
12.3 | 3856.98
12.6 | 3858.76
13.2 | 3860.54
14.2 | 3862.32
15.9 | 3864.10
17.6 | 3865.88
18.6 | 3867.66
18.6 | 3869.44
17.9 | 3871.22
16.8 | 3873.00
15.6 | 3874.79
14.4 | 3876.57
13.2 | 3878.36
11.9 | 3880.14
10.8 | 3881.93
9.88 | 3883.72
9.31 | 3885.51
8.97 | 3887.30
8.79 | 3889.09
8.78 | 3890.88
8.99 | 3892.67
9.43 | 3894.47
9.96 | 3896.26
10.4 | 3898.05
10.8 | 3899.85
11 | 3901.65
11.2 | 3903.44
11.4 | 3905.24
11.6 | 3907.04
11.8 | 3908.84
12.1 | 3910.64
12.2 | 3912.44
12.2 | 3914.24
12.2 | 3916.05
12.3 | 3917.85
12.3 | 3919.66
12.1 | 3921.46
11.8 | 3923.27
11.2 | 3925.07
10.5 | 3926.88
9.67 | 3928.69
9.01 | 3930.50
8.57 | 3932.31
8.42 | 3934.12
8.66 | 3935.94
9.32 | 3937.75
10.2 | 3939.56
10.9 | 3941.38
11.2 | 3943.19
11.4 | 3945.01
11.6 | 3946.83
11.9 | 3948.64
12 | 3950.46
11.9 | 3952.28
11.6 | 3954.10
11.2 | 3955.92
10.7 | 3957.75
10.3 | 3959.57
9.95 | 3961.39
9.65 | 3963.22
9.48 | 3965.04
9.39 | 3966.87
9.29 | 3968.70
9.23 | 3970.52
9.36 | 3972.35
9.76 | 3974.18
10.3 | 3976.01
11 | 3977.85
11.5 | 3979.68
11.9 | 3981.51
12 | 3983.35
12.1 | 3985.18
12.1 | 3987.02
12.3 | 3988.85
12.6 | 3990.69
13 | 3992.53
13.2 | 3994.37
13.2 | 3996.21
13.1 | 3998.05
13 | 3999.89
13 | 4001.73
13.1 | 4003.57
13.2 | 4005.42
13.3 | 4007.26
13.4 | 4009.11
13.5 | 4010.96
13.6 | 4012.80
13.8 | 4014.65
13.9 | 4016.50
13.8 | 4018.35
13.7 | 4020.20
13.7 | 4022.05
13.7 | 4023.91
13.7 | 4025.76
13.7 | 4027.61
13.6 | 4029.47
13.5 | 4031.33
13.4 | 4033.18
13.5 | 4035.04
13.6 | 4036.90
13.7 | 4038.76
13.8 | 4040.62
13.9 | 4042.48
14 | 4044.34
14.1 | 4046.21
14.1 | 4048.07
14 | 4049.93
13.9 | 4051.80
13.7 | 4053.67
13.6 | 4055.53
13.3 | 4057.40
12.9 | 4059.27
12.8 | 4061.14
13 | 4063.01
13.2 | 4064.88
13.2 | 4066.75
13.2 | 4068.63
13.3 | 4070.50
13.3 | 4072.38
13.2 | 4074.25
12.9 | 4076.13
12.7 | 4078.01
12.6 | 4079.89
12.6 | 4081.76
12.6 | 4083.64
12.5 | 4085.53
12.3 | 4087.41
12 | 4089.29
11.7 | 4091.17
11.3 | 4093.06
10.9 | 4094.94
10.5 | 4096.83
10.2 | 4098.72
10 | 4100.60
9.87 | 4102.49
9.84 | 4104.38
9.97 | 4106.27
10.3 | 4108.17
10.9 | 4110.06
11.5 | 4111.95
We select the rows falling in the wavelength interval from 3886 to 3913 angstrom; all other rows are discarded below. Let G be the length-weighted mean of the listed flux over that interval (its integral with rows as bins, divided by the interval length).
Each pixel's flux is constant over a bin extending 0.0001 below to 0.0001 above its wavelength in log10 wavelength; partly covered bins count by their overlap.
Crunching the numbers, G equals 10.5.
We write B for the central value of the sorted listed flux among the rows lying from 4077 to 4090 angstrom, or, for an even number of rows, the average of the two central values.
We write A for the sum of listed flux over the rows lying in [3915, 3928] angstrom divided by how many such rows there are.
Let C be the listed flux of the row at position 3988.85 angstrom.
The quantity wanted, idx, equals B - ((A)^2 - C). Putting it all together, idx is -114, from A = 11.8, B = 12.6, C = 12.3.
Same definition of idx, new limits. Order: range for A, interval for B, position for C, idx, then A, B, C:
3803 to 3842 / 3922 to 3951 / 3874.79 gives -50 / 8.8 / 10.7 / 15.6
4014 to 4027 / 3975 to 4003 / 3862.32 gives -163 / 13.8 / 12.3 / 14.2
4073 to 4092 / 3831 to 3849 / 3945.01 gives -137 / 12.5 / 7.8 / 11.4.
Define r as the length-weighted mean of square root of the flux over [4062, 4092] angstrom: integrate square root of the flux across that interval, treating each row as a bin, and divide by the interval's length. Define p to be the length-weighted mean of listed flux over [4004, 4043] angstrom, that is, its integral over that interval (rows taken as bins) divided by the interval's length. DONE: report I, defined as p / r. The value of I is 3.8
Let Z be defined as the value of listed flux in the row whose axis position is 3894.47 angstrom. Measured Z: 9.43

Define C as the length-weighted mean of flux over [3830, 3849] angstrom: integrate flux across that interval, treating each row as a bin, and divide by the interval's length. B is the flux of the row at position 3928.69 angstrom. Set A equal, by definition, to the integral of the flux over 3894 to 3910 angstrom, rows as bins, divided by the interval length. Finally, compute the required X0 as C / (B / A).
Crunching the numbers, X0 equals 9.1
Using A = 10.9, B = 9.67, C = 8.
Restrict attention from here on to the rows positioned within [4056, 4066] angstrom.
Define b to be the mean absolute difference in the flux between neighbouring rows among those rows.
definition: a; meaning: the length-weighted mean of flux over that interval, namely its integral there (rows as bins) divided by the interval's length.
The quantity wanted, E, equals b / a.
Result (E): 0.017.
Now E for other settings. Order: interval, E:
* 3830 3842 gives 0.051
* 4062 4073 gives 0.005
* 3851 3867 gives 0.058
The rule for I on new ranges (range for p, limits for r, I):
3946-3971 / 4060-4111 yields 3.1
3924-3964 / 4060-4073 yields 2.9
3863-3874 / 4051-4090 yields 4.9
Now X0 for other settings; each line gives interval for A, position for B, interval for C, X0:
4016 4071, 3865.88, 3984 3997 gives 9.7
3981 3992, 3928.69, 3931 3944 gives 12.1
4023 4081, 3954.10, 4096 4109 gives 11.7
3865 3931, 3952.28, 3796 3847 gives 8.7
